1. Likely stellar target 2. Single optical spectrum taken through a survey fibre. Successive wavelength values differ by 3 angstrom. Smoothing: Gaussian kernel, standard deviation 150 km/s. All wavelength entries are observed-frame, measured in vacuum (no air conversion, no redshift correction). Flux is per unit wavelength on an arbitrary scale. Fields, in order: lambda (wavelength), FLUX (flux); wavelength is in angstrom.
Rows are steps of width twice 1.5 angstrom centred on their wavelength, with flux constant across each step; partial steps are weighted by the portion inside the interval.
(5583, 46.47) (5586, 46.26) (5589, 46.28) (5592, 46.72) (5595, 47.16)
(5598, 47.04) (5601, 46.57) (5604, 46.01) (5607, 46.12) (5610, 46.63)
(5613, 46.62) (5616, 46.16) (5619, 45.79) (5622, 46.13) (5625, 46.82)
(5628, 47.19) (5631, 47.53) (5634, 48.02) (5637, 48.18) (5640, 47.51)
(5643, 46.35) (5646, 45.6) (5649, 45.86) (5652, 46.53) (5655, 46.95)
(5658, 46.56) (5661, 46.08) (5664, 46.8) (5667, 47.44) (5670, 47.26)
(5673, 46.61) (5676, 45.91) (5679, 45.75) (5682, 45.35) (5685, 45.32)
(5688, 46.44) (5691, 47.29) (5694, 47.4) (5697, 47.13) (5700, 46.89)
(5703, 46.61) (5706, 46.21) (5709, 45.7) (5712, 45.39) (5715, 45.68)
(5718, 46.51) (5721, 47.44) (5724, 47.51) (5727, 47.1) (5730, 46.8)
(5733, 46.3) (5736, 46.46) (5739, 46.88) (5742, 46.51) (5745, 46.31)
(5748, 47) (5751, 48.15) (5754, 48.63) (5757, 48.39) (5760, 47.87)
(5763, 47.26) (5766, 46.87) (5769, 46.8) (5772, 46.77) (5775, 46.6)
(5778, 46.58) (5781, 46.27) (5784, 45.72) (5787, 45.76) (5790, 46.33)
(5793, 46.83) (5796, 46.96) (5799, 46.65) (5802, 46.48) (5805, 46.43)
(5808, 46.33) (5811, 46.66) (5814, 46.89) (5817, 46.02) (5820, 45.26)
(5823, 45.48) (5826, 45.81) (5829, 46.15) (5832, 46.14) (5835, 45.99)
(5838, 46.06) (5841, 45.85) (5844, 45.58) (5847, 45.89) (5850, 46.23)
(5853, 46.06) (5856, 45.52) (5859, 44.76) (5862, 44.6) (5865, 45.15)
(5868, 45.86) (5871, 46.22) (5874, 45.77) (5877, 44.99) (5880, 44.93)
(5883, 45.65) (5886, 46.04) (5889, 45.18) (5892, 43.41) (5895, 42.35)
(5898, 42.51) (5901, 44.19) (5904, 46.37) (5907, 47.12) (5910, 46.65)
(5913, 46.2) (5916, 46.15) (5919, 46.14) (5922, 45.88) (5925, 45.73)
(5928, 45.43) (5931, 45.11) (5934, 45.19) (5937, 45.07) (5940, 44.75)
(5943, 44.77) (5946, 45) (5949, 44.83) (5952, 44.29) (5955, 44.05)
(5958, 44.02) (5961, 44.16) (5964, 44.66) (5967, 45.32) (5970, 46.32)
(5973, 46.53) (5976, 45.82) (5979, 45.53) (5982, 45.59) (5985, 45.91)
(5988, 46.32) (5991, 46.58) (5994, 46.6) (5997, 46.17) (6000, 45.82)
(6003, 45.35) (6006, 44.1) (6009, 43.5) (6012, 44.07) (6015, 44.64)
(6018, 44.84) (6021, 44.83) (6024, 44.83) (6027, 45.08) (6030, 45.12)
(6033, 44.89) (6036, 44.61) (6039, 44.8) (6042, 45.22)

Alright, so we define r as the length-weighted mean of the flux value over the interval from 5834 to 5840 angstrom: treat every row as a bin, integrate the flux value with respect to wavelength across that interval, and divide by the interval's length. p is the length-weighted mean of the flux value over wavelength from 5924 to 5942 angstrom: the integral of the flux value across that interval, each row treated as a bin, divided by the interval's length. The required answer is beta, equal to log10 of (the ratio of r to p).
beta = 0.008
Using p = 45.2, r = 46.0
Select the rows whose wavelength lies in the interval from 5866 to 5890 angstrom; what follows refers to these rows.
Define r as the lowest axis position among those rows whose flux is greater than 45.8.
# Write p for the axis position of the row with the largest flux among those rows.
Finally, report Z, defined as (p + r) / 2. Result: 5869.5 angstrom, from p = 5871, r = 5868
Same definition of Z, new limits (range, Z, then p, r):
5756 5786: 5757.0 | 5757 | 5757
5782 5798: 5793.0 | 5796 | 5790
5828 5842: 5829.0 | 5829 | 5829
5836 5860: 5844.0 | 5850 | 5838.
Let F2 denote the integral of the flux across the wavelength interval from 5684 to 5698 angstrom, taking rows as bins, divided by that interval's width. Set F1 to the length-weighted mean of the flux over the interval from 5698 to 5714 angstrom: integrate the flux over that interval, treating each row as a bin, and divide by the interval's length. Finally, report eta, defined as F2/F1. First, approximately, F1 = 46.2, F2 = 46.8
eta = 1.012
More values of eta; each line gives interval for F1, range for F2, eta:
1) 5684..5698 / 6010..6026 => 0.954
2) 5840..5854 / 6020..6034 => 0.979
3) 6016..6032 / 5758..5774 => 1.049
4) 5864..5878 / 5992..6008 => 0.999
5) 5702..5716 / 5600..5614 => 1.010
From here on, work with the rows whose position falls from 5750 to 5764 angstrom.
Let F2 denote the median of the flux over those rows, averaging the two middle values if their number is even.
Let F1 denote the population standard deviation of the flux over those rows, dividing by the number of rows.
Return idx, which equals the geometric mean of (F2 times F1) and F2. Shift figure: 33.1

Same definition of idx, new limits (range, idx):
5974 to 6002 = 28.2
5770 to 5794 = 29.3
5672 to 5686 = 31.4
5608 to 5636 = 38.3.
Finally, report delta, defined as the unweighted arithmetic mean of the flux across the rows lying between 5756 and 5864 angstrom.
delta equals 46.3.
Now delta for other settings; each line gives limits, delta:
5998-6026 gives 44.7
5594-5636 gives 46.7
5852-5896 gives 45.1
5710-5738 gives 46.6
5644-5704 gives 46.5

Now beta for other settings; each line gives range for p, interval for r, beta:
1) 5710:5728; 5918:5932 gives -0.009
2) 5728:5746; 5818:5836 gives -0.007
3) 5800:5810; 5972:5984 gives -0.006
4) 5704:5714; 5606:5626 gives 0.005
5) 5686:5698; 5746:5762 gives 0.009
